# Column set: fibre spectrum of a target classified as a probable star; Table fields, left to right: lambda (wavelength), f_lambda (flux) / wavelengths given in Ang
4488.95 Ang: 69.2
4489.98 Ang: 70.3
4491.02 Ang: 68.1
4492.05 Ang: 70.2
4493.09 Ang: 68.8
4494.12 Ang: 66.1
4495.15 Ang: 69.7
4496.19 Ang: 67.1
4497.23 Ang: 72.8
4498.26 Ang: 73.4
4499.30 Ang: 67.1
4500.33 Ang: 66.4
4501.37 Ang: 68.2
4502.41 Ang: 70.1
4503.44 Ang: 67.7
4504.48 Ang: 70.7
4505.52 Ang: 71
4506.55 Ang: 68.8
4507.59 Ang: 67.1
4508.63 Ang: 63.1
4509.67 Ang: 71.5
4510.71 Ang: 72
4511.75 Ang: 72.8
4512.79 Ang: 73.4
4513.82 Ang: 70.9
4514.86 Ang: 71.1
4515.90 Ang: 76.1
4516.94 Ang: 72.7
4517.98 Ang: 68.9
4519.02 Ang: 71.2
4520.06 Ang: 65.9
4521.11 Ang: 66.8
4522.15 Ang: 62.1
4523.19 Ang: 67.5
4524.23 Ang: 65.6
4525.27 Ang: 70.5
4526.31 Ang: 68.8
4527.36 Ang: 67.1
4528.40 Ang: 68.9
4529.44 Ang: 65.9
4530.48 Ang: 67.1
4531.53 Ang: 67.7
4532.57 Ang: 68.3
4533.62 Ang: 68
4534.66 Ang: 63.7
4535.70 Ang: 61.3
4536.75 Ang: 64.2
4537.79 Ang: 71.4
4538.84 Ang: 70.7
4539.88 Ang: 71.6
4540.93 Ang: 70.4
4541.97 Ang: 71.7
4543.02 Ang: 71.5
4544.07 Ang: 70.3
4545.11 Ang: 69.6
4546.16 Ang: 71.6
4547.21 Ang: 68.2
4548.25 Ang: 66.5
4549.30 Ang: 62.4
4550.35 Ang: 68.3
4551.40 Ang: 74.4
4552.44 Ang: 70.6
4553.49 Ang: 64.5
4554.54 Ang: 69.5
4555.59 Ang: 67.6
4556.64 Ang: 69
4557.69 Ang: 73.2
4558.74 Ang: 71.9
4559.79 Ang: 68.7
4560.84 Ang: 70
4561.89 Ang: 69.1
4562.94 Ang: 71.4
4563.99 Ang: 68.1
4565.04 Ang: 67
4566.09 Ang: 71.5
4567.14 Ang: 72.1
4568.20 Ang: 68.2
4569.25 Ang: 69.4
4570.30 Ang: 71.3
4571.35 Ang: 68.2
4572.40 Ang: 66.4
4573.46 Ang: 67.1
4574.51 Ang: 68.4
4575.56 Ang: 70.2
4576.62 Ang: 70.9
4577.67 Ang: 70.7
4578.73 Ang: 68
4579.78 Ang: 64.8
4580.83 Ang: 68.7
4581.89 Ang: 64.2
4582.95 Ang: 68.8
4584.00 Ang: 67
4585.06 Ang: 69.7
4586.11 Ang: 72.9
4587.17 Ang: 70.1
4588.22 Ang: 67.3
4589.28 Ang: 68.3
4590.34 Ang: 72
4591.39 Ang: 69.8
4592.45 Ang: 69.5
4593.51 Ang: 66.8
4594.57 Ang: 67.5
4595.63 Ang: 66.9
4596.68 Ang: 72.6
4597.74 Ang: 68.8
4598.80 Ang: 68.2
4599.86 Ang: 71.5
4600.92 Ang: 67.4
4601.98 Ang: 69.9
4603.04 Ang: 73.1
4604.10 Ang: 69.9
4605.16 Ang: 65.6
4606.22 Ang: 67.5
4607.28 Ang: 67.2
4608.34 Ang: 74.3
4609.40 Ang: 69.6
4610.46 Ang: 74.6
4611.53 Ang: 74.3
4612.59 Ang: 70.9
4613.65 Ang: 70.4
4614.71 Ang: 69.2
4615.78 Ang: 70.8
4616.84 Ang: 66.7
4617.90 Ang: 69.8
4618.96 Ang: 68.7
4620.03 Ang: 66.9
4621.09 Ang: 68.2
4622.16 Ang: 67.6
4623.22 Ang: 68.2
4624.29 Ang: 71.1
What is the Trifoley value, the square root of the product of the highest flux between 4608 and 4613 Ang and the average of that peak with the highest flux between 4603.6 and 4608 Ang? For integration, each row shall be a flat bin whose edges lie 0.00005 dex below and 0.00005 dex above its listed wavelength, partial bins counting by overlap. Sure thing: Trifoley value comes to 73.4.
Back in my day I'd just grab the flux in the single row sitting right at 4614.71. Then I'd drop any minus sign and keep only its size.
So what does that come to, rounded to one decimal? 69.2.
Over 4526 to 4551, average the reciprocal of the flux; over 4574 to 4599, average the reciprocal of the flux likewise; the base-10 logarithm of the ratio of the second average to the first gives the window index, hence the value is -0.005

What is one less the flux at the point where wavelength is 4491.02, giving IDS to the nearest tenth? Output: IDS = -67.1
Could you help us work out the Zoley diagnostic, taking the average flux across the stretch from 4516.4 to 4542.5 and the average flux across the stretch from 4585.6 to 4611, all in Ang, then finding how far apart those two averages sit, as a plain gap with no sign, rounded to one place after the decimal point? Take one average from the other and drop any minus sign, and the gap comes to 1.7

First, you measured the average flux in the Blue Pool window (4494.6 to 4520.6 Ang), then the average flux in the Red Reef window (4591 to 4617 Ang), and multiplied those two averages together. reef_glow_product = 4880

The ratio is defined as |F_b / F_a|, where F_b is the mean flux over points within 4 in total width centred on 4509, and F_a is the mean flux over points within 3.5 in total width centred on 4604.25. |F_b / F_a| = 0.98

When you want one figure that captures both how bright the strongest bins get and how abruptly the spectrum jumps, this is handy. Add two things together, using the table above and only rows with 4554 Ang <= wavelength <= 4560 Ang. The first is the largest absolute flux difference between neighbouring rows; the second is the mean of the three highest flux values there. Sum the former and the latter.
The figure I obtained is 75.7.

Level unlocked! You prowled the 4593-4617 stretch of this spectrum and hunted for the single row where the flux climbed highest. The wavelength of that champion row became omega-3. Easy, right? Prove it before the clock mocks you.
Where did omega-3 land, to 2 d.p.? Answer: 4610.46 Ang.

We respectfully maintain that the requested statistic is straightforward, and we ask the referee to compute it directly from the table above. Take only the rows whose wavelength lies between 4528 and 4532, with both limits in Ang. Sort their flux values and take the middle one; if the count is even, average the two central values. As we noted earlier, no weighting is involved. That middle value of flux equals 67.4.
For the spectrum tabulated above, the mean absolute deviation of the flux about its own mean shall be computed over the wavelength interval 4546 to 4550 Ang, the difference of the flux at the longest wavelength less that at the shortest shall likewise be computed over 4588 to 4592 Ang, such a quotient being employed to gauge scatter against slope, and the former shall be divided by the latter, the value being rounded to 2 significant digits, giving 1.1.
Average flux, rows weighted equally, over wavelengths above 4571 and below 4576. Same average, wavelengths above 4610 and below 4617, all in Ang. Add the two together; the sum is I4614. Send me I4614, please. 139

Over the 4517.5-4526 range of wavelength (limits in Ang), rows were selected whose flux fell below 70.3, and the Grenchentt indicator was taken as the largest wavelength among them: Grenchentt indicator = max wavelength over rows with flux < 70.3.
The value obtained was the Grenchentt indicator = 4524.23 Ang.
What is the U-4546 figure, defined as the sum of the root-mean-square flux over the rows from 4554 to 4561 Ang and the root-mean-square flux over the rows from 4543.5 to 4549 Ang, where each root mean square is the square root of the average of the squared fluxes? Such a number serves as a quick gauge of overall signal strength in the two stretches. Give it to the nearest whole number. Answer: 139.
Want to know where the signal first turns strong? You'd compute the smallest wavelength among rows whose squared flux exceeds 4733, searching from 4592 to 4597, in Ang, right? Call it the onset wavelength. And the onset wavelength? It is 4592.45 Ang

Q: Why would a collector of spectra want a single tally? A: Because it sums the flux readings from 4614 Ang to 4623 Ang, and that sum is 548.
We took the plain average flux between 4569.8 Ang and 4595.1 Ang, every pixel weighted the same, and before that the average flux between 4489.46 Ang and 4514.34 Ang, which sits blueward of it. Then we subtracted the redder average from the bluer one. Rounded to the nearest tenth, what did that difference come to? 0.8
